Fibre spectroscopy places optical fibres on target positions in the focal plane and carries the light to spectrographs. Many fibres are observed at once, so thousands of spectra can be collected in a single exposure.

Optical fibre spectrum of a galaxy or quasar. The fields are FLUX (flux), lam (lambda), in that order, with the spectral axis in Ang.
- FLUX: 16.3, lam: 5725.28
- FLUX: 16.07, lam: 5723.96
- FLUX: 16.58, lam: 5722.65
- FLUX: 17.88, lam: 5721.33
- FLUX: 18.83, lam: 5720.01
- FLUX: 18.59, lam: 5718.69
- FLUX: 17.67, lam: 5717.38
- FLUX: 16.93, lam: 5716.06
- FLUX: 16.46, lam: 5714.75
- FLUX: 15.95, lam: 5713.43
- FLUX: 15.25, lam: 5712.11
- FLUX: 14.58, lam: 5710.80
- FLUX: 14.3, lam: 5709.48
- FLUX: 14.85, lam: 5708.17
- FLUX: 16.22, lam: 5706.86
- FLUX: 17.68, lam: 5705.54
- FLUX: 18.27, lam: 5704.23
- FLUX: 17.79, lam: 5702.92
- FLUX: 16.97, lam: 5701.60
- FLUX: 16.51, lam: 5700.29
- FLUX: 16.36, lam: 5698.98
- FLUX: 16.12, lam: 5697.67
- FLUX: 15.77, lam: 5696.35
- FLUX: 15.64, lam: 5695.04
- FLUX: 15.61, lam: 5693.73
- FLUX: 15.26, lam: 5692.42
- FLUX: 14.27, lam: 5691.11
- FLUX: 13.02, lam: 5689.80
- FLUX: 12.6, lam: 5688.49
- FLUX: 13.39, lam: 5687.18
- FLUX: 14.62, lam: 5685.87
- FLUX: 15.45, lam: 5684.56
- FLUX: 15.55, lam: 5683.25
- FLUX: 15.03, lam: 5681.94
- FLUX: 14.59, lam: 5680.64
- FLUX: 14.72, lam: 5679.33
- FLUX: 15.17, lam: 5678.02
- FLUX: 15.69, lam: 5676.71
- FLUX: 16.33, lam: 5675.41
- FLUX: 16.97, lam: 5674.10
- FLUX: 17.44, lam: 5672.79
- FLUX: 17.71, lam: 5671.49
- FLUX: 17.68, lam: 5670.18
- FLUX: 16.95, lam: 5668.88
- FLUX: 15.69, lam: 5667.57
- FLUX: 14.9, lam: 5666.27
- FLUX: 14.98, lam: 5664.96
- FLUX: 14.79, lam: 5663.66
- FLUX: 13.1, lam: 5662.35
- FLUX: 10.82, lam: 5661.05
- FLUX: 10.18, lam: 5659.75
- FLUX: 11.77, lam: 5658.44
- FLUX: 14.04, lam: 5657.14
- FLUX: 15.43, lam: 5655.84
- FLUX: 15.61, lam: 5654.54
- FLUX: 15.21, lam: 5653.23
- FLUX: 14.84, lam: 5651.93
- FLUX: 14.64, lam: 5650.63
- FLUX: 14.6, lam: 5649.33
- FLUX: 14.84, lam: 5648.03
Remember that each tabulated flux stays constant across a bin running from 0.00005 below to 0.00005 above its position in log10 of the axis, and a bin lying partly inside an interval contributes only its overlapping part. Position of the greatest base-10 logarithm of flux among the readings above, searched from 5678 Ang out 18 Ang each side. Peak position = 5671.49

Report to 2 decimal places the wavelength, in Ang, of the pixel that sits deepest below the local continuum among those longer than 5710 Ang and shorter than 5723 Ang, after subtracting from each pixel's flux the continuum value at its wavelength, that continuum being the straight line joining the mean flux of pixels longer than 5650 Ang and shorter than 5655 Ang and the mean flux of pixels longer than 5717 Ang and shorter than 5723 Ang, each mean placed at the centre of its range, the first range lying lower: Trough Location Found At 5710.80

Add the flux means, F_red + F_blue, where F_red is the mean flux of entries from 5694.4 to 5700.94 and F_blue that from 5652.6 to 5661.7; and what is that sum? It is 29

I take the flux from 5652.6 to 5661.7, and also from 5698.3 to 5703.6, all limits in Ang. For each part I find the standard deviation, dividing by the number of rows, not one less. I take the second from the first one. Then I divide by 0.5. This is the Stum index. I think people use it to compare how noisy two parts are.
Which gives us 3.2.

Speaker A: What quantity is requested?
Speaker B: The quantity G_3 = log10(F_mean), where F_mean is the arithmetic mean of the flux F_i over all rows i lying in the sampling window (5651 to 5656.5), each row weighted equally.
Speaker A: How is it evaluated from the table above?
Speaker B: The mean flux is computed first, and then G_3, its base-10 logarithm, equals 1.18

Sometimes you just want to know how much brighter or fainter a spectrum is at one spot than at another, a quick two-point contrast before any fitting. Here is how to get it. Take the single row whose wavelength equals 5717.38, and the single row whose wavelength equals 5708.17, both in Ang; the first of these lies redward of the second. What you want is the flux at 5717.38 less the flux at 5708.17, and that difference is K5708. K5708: 3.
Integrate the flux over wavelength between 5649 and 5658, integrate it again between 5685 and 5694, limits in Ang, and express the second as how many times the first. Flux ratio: 0.95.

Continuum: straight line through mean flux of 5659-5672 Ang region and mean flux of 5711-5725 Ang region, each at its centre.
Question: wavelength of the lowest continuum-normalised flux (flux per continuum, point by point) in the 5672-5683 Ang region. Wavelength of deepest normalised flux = 5680.64 Ang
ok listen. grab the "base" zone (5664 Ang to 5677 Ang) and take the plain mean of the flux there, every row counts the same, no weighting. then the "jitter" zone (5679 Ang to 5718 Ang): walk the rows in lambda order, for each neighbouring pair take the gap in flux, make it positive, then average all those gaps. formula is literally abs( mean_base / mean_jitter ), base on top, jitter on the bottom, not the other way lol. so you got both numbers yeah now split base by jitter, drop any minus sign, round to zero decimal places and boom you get 28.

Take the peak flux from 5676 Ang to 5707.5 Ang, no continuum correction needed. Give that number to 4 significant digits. 18.27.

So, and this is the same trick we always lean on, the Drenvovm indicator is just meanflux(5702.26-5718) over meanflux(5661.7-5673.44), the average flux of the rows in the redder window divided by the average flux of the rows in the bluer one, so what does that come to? 1.03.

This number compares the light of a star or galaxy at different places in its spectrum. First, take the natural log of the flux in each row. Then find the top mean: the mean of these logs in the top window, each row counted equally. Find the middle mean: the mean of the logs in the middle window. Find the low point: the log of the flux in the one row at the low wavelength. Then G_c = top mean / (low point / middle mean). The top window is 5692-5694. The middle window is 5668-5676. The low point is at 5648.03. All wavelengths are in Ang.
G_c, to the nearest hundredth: 2.88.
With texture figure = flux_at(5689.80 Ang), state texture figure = 13.02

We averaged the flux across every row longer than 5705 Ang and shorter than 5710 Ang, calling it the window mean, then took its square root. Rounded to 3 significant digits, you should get 3.97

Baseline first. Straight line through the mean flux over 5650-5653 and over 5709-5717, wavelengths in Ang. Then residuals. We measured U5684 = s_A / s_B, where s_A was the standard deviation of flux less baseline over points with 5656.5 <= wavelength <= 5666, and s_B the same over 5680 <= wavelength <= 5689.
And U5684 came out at 1.7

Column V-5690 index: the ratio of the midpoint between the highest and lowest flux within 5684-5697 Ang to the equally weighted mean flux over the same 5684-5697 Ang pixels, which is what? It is 0.97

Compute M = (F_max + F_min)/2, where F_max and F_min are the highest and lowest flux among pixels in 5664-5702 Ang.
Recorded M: 15.2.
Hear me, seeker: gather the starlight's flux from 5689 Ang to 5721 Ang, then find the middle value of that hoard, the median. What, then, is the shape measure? 16.2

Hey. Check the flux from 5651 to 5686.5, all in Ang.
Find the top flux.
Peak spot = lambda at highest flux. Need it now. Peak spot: 5671.49 Ang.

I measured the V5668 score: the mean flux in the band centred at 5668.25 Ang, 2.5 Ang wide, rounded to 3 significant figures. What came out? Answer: 16.3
